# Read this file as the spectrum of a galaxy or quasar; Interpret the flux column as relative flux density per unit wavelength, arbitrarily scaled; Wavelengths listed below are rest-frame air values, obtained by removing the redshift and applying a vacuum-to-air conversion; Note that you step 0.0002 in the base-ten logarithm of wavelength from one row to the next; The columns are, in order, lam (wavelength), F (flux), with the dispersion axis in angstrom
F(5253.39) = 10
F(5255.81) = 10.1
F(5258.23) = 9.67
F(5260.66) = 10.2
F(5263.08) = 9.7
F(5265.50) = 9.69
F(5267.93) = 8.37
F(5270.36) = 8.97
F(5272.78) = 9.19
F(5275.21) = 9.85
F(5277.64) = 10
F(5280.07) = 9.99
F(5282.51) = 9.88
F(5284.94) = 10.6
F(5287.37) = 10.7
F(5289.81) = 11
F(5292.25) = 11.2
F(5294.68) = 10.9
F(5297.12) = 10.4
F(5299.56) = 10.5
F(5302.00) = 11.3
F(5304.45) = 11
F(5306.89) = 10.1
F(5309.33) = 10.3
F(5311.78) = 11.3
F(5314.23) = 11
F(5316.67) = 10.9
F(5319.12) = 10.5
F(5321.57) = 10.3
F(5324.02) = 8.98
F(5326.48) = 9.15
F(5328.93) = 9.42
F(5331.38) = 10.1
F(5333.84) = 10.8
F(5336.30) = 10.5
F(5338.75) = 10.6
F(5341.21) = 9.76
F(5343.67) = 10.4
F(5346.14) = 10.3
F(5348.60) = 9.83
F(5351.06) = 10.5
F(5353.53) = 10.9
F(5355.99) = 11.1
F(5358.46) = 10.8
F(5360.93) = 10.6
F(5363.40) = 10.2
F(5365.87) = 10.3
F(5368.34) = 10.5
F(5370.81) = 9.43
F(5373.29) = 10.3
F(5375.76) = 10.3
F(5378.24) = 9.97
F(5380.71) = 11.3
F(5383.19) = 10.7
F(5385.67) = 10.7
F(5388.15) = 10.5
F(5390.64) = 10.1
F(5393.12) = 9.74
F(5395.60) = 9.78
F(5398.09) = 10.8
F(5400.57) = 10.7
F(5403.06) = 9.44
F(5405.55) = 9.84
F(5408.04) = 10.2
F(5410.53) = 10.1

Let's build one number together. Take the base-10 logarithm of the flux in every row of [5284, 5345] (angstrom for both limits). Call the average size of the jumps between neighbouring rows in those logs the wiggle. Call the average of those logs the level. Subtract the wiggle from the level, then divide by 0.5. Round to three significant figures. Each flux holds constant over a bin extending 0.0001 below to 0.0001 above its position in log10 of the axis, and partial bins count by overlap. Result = 2.00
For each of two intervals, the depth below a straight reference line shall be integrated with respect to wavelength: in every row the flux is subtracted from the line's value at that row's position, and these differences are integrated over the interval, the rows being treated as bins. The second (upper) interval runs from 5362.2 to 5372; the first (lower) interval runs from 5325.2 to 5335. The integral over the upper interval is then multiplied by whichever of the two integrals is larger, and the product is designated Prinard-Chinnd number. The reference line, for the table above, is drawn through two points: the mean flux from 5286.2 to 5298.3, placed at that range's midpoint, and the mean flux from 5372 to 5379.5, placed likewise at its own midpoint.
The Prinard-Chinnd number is 10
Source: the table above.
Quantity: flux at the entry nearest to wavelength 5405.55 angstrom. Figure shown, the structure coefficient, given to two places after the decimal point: 9.84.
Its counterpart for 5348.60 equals 9.83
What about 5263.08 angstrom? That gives 9.70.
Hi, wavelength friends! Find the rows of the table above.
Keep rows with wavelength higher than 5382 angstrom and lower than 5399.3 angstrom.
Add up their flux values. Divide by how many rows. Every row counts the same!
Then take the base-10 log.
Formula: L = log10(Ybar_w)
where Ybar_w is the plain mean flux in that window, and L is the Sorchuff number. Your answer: 1.01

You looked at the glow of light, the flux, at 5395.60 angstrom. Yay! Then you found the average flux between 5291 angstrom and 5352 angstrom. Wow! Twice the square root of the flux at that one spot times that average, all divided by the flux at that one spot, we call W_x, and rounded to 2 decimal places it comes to 2.06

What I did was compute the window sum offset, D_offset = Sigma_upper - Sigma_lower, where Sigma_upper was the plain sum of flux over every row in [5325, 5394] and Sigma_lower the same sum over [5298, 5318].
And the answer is 202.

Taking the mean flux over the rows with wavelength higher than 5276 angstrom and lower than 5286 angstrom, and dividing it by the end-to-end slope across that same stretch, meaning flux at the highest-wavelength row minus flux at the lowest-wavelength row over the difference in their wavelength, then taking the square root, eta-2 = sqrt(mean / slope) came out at 11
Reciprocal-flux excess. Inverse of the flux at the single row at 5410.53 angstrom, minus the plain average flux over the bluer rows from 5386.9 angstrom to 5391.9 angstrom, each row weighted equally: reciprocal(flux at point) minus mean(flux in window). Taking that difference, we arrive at -10.2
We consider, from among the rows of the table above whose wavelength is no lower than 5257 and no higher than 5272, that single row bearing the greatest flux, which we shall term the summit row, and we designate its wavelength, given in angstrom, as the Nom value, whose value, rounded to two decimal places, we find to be 5260.66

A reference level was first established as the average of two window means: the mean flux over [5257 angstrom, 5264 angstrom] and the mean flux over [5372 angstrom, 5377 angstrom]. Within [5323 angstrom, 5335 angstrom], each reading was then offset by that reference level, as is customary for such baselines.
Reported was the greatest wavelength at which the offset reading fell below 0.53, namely 5331.38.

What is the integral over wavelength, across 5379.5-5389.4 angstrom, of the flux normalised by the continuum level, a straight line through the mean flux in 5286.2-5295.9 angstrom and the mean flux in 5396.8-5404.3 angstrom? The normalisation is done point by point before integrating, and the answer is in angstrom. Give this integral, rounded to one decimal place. 10.3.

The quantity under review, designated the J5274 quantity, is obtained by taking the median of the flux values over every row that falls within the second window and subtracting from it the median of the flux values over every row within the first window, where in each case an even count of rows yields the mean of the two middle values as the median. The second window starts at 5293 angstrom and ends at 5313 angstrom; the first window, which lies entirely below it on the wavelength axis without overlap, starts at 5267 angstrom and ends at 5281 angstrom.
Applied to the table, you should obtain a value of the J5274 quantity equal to 1.2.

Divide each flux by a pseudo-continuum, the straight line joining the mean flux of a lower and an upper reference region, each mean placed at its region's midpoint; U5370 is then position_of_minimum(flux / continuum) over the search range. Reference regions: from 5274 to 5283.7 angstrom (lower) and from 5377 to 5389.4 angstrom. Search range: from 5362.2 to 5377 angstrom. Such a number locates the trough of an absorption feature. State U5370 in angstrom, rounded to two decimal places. 5370.81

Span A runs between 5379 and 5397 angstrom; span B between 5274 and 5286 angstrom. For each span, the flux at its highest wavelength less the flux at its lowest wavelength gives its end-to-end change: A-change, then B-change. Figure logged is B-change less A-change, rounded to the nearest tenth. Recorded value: 2.3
